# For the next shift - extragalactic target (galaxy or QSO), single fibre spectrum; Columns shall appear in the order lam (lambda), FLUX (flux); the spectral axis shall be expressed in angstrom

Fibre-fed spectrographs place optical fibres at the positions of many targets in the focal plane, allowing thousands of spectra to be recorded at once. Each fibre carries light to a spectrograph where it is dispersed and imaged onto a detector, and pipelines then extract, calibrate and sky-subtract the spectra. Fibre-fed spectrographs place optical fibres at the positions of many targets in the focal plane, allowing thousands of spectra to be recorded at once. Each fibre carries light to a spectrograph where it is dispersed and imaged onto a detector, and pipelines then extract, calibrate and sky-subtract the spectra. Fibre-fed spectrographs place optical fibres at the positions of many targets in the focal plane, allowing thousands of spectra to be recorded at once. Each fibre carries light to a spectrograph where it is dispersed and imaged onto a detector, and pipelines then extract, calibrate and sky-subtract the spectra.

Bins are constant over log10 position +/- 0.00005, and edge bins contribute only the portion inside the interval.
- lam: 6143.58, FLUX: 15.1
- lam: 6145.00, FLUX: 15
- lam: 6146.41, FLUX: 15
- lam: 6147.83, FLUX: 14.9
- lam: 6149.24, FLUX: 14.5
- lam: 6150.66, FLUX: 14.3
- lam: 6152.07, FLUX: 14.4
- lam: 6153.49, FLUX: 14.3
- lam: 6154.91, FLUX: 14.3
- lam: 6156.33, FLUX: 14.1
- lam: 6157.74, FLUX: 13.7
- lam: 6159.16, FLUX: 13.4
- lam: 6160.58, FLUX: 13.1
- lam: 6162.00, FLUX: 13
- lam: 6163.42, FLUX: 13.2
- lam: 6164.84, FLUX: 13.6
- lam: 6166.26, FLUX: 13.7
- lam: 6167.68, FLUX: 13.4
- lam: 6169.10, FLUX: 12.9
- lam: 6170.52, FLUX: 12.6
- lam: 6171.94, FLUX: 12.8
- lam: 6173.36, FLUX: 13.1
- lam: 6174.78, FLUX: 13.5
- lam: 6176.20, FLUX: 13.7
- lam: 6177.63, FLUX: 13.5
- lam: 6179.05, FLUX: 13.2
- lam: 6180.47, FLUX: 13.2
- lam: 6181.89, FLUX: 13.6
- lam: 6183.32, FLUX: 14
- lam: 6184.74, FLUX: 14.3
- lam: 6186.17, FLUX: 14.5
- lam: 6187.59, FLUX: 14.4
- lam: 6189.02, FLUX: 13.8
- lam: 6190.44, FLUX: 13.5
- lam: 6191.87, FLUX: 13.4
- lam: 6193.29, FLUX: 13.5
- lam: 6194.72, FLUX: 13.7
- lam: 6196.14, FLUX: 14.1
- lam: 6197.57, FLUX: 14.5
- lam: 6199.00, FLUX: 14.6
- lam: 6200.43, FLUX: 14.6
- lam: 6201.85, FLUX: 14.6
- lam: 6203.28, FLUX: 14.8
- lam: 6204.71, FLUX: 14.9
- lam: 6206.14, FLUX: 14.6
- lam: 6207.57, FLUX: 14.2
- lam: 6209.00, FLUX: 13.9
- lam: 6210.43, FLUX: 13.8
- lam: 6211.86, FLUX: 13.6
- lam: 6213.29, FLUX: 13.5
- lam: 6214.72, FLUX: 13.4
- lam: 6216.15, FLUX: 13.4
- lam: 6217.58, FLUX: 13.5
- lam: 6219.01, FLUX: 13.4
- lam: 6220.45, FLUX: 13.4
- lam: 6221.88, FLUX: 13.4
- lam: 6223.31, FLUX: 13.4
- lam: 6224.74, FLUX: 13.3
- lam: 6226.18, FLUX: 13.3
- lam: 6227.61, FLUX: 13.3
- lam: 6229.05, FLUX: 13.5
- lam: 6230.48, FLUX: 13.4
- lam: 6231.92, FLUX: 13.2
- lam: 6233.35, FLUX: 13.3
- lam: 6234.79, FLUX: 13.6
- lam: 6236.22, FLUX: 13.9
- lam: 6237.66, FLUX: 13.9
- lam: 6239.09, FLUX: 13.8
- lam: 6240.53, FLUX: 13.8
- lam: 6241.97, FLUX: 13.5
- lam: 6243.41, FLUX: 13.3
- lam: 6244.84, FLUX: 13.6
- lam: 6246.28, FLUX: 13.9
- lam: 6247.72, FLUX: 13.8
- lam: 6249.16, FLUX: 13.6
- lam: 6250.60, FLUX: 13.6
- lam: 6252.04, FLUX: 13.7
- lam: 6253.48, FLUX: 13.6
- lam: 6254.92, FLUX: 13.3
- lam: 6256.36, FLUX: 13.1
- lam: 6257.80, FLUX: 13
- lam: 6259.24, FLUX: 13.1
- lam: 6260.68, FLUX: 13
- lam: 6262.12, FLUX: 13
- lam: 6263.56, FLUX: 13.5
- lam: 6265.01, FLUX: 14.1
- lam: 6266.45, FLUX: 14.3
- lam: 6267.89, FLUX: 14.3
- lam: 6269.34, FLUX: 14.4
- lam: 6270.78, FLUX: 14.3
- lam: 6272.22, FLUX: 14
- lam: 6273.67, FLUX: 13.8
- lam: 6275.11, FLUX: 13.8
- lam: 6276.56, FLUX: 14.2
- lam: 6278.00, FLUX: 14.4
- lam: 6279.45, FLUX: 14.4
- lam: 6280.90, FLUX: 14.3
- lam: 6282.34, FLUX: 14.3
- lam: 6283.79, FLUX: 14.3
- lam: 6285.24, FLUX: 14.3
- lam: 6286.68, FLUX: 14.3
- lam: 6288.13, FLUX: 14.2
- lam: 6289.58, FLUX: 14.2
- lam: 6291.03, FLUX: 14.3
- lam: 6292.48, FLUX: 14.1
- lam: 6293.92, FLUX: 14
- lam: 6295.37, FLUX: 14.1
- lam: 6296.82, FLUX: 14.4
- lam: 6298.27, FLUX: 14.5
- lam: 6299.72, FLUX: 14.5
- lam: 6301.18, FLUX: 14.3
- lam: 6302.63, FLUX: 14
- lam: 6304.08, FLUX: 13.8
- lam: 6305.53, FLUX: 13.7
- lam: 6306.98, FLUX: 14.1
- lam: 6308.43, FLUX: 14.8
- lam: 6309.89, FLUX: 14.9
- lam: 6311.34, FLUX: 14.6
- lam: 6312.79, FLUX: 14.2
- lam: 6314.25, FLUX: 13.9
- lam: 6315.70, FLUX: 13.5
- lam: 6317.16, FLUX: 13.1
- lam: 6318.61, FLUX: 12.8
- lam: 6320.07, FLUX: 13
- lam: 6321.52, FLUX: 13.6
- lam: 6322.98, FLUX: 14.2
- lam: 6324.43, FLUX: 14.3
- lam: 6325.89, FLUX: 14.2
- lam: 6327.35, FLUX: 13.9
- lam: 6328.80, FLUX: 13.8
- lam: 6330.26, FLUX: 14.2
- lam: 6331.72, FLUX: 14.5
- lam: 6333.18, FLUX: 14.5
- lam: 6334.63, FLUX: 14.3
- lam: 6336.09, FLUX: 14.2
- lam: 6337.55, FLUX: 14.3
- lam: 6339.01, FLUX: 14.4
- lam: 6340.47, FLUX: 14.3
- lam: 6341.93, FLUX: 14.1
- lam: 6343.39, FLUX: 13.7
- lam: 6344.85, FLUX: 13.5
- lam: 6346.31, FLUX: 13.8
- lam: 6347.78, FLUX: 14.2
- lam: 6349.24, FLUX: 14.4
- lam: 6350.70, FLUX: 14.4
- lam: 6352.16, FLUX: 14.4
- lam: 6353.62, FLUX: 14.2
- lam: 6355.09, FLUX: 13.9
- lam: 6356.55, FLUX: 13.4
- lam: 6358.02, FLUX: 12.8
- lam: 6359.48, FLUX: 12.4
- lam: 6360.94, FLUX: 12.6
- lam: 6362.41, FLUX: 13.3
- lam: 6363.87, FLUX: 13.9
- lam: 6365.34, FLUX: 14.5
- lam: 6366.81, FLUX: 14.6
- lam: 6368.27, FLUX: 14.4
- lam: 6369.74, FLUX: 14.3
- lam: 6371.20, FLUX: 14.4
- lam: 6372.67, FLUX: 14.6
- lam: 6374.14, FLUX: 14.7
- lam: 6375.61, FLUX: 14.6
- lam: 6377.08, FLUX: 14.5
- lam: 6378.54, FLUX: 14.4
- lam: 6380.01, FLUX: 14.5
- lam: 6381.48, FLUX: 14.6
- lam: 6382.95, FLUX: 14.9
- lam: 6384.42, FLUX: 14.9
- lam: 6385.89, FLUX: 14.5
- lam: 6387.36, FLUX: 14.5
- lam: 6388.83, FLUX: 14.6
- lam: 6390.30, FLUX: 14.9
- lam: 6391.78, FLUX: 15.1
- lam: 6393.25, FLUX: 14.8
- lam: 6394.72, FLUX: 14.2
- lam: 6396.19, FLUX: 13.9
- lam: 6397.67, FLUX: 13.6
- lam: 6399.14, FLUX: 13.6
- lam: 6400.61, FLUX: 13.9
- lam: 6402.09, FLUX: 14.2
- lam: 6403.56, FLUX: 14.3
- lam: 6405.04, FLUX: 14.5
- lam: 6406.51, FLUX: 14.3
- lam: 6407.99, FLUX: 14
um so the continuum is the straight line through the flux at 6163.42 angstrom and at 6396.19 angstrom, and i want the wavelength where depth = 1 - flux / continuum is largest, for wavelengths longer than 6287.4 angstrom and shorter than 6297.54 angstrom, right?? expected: 6293.92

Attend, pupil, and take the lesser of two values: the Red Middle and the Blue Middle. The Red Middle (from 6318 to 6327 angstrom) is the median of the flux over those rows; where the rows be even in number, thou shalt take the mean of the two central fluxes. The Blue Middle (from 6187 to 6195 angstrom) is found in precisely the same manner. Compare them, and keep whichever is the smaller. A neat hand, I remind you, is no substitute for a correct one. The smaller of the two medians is 13.6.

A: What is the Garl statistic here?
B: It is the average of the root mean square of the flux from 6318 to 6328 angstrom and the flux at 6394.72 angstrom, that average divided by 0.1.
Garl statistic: 140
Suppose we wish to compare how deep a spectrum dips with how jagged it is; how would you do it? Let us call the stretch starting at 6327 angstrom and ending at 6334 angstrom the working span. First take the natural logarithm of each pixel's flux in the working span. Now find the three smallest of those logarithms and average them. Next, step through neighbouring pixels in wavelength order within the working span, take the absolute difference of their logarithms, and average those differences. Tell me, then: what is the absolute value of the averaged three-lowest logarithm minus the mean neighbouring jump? 2.62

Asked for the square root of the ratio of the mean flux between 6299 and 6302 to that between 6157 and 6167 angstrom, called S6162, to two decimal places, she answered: 1.04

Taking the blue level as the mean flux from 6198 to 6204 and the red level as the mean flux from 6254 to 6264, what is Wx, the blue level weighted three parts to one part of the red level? 14.27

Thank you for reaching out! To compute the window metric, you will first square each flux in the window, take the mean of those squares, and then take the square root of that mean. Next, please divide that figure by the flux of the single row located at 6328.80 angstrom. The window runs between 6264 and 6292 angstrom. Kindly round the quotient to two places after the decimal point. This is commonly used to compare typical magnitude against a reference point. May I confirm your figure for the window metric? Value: 1.03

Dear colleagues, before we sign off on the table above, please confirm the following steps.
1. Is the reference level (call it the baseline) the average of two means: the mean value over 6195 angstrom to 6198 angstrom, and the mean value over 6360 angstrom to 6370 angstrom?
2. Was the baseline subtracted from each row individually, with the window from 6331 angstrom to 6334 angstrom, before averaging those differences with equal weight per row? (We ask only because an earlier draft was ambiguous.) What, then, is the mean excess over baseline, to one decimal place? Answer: 0.4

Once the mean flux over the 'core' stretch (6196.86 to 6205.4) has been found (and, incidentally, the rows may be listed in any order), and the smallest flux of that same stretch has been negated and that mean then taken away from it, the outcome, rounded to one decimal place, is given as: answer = -29.2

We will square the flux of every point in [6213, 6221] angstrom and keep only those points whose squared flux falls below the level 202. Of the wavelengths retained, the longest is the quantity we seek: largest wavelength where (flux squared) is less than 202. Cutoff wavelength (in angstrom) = 6220.45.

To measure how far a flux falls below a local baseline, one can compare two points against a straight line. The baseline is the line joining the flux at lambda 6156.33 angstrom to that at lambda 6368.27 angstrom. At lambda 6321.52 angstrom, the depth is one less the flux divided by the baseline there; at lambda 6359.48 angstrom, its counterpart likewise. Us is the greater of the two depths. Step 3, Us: 0.14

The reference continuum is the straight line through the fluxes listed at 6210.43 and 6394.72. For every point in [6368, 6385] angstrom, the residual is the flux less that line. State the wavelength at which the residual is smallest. 6369.74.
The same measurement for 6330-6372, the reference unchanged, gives 6359.48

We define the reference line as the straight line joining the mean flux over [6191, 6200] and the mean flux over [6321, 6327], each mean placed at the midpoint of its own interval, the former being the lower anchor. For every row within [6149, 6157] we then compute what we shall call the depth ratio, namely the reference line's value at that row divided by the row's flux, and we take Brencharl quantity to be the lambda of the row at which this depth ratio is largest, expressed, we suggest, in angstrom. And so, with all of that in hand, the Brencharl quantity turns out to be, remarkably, 6156.33 angstrom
